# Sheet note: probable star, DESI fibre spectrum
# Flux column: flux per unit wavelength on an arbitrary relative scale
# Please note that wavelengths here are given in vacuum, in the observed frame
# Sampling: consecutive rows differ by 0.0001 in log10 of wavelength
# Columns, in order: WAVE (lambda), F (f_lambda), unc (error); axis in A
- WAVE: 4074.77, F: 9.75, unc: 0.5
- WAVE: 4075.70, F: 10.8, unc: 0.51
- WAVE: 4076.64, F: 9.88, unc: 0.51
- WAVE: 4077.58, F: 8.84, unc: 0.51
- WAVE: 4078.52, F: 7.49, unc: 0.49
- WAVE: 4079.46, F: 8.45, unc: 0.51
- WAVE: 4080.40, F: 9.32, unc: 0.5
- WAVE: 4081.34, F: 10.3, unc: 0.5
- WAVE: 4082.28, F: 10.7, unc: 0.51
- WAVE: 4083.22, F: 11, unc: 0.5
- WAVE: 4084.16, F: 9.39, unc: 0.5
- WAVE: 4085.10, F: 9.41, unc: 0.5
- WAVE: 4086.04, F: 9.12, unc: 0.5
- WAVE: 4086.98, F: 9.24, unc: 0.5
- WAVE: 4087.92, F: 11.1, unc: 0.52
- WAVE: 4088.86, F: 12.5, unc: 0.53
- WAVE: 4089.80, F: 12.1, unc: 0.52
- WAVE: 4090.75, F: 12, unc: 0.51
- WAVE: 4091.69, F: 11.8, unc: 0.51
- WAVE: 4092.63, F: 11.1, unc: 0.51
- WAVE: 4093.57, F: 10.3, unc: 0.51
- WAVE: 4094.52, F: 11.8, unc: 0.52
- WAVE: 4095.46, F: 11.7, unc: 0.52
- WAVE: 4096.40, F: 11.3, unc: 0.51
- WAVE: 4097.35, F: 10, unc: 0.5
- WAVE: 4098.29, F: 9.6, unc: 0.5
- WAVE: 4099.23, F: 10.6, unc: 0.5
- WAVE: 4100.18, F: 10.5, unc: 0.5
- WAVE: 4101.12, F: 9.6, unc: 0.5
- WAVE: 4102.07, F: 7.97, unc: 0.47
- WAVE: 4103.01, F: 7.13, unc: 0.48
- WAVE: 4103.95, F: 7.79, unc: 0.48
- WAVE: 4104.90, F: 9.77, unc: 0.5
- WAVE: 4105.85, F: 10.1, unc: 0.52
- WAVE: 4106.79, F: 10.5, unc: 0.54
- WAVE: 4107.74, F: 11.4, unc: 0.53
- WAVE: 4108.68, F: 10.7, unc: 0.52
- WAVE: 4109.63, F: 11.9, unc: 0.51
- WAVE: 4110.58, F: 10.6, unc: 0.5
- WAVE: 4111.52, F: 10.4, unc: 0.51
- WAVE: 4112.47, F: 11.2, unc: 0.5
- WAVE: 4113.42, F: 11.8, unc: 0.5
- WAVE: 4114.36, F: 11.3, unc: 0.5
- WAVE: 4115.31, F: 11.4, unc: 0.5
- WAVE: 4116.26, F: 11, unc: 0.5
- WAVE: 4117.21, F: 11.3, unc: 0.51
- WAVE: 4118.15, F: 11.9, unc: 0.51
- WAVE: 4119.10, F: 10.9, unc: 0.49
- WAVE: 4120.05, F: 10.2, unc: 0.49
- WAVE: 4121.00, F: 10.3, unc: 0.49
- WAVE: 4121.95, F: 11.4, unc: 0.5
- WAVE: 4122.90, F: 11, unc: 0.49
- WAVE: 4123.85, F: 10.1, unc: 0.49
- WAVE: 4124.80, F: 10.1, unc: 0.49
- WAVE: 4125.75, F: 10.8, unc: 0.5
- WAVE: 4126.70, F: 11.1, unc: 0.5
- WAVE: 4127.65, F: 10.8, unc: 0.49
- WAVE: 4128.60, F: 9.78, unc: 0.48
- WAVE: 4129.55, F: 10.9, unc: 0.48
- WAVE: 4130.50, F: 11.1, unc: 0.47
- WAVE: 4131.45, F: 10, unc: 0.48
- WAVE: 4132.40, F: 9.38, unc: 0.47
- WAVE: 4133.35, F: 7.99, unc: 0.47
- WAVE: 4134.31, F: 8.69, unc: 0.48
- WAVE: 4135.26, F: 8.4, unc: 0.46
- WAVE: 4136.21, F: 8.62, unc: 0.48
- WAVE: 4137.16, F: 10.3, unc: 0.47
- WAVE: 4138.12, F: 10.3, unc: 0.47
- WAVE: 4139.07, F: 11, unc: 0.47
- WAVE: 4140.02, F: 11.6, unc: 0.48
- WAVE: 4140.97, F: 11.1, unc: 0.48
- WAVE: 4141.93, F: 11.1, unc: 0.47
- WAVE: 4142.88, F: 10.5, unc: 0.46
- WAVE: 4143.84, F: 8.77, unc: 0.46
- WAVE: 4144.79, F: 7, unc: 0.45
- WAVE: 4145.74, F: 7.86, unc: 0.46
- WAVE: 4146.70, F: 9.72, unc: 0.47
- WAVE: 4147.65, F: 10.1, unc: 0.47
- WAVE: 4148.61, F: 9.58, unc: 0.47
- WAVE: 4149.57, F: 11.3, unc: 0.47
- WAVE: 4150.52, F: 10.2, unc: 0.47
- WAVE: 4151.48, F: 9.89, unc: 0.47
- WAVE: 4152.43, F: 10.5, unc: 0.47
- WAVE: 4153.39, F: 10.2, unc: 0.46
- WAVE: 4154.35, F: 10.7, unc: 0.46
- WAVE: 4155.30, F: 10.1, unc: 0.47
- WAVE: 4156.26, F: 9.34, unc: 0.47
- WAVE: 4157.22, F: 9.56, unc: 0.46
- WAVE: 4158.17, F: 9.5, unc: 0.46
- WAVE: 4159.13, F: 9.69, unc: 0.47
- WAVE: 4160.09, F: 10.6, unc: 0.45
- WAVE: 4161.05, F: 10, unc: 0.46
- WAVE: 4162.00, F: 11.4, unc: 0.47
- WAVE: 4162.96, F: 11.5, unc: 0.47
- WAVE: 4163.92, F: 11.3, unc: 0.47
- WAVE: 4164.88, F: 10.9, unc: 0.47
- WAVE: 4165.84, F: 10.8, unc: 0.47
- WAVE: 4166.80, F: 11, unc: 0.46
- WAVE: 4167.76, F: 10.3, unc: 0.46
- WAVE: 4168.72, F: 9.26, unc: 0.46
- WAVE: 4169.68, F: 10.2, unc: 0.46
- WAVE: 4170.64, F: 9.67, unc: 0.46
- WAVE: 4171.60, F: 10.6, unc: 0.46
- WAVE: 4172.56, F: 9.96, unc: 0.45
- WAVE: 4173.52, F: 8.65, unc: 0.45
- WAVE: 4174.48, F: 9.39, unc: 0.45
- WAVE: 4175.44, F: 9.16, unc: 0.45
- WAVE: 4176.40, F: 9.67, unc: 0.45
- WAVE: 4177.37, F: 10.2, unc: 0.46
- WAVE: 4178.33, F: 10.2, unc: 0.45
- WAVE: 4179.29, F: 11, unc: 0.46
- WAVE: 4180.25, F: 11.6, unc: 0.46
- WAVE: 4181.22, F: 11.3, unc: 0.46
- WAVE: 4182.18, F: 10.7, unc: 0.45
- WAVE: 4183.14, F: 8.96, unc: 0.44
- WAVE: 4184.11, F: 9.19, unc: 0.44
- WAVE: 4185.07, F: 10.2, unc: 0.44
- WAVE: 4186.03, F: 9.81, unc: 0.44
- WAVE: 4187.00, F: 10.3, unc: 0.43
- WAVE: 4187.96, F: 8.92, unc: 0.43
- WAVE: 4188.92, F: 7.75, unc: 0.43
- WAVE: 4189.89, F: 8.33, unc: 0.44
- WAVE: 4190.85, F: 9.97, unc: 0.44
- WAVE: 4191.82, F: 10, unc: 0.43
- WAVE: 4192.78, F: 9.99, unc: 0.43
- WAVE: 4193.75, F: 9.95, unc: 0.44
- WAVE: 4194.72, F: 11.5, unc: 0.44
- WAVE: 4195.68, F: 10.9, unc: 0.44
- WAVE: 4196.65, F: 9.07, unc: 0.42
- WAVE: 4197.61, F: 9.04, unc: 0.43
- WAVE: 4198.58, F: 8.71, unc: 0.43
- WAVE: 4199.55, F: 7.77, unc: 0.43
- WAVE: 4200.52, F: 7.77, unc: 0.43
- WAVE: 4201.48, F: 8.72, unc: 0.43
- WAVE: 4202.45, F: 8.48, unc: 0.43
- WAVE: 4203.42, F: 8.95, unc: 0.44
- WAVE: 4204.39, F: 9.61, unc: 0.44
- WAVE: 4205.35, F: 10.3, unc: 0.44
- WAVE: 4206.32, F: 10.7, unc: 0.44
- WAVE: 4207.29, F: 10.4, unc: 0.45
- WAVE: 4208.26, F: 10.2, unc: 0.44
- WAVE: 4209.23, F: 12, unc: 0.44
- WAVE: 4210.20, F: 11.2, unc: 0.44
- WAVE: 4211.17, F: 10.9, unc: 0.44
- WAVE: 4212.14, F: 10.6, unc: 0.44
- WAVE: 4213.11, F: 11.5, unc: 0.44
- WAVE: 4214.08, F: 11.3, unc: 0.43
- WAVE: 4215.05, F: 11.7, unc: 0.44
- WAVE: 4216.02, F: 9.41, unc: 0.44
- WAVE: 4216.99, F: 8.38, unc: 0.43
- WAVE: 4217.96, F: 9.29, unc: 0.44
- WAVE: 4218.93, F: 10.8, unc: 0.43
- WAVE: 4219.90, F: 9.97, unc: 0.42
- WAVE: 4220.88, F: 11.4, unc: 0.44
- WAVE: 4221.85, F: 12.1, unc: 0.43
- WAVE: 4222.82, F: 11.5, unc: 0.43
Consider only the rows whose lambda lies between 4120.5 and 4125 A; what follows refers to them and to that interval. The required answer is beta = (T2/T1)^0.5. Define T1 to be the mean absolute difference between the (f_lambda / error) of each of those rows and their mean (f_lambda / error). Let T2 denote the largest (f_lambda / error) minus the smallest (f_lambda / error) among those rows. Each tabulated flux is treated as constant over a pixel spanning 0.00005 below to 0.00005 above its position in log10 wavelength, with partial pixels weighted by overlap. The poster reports 1.56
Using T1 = 0.9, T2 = 2.2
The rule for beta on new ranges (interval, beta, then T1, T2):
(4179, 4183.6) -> 1.95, 1.3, 4.9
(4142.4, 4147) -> 1.83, 2.2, 7.3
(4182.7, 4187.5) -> 1.72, 1.2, 3.6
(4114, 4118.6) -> 1.83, 0.4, 1.3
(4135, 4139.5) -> 1.62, 2.1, 5.4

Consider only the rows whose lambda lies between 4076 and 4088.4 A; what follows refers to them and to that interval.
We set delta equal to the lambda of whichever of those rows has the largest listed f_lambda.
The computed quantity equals 4087.92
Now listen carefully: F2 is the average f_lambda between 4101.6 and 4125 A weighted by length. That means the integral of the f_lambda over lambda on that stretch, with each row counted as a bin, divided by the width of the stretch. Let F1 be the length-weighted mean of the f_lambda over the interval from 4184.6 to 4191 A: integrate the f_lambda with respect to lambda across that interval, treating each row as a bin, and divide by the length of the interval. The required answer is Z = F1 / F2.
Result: 0.89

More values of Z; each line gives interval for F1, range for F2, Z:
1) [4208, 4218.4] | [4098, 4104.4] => 1.18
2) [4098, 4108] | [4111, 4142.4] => 0.90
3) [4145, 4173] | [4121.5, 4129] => 0.96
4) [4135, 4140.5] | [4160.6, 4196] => 1.00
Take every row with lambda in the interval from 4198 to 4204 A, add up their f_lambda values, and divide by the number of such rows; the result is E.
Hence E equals 8.4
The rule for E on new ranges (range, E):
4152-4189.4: 10.1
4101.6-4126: 10.5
